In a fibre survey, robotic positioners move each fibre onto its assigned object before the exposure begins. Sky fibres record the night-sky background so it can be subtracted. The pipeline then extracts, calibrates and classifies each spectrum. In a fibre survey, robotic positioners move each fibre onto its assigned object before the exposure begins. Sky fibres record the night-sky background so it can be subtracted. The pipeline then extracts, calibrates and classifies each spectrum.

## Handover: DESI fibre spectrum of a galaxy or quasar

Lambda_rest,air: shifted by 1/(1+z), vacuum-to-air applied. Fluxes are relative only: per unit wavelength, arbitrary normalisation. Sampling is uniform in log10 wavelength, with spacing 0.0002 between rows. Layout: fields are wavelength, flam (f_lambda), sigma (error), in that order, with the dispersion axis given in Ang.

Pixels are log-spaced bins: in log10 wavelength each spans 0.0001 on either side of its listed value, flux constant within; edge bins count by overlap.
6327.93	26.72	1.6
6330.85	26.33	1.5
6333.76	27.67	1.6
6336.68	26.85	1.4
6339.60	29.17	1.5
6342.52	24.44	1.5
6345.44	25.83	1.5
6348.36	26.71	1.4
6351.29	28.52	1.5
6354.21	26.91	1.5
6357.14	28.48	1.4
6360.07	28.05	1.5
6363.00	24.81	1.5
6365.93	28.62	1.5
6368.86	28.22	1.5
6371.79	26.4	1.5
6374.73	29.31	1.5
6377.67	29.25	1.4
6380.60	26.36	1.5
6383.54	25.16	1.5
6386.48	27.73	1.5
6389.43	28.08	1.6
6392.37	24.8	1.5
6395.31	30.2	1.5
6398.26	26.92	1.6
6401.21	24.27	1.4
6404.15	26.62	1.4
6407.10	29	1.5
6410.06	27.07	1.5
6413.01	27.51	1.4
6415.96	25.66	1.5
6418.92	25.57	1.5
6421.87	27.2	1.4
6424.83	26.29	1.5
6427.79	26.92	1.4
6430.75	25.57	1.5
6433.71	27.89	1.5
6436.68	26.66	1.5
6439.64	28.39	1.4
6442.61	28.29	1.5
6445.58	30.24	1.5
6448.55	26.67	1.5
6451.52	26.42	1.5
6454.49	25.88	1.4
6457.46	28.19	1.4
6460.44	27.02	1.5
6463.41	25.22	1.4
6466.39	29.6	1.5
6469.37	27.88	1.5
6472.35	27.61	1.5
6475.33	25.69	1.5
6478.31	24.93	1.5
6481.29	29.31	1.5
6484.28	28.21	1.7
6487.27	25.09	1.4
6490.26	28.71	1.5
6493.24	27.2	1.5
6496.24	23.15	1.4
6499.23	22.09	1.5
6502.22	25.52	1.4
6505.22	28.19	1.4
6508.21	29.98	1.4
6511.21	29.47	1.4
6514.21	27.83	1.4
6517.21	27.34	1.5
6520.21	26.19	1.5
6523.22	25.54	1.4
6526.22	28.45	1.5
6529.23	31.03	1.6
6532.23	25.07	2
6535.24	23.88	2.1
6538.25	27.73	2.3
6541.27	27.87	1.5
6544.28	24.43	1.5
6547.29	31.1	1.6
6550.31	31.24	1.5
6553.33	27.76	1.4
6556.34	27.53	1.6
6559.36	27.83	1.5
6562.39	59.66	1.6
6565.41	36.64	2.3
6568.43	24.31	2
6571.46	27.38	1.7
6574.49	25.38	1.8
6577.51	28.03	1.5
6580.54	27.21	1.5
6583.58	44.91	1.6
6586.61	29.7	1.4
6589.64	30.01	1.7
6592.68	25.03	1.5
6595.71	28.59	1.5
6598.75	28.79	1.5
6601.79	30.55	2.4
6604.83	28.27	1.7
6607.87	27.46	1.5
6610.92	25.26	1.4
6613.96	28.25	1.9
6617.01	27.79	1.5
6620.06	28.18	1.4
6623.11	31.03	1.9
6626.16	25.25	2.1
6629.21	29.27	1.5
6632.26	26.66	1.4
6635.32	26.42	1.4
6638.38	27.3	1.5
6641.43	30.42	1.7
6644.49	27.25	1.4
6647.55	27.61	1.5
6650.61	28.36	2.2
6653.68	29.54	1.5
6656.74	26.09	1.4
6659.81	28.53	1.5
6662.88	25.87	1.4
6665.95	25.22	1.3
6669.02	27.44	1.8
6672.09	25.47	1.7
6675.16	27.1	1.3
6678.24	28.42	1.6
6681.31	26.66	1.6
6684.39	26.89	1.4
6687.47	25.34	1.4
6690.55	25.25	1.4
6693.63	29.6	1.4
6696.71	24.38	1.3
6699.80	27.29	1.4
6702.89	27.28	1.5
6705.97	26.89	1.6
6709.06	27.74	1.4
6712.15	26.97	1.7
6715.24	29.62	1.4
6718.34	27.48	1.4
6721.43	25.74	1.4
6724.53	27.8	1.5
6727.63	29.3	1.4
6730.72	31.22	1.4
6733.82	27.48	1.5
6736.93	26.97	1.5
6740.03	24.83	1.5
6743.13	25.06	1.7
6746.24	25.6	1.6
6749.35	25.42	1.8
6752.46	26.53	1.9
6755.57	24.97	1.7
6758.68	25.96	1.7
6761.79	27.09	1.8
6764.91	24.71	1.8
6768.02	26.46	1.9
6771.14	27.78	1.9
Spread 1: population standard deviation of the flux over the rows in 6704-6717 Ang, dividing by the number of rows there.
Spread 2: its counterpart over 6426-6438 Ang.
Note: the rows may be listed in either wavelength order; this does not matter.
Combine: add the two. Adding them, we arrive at 1.9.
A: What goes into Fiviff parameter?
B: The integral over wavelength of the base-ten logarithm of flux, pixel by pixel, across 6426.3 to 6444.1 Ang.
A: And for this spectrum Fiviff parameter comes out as 25.5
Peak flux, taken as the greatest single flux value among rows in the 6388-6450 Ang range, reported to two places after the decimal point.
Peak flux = 30.24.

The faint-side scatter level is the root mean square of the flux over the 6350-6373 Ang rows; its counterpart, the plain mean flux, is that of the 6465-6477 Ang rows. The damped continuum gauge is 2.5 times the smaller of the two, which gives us 68.8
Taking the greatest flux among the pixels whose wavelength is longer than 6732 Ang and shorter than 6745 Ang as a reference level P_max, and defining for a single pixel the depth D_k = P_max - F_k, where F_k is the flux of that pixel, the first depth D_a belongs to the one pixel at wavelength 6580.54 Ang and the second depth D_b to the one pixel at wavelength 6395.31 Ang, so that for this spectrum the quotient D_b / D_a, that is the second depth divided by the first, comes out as -10.1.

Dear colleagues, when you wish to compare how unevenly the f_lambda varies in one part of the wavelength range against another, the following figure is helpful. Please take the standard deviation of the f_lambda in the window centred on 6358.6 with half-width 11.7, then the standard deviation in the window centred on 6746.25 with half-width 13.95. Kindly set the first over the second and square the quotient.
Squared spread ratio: 2.0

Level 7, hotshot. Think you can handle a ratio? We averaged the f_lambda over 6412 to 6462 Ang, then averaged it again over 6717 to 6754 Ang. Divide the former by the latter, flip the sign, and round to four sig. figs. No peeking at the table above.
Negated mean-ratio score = -1.005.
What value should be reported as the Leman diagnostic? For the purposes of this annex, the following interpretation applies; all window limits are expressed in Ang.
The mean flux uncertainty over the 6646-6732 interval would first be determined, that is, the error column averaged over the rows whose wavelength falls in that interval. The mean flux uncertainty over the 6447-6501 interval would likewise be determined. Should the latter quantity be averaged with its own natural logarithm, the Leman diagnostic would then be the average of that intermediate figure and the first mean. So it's 1.22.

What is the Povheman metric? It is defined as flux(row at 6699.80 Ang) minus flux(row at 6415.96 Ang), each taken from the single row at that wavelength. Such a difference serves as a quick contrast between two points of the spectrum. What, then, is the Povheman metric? 1.6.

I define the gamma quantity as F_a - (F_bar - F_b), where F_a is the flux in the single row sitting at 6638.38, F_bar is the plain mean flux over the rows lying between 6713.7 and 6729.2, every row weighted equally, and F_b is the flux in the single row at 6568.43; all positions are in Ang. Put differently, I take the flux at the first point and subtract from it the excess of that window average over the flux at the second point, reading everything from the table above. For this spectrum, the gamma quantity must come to 24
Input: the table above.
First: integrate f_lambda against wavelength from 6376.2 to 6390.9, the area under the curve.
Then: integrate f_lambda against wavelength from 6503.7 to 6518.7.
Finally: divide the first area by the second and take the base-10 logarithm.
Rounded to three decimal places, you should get -0.028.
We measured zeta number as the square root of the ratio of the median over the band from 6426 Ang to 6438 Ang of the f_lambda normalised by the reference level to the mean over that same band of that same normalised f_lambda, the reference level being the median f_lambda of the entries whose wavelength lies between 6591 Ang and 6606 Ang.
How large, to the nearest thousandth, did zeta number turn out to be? 1.001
